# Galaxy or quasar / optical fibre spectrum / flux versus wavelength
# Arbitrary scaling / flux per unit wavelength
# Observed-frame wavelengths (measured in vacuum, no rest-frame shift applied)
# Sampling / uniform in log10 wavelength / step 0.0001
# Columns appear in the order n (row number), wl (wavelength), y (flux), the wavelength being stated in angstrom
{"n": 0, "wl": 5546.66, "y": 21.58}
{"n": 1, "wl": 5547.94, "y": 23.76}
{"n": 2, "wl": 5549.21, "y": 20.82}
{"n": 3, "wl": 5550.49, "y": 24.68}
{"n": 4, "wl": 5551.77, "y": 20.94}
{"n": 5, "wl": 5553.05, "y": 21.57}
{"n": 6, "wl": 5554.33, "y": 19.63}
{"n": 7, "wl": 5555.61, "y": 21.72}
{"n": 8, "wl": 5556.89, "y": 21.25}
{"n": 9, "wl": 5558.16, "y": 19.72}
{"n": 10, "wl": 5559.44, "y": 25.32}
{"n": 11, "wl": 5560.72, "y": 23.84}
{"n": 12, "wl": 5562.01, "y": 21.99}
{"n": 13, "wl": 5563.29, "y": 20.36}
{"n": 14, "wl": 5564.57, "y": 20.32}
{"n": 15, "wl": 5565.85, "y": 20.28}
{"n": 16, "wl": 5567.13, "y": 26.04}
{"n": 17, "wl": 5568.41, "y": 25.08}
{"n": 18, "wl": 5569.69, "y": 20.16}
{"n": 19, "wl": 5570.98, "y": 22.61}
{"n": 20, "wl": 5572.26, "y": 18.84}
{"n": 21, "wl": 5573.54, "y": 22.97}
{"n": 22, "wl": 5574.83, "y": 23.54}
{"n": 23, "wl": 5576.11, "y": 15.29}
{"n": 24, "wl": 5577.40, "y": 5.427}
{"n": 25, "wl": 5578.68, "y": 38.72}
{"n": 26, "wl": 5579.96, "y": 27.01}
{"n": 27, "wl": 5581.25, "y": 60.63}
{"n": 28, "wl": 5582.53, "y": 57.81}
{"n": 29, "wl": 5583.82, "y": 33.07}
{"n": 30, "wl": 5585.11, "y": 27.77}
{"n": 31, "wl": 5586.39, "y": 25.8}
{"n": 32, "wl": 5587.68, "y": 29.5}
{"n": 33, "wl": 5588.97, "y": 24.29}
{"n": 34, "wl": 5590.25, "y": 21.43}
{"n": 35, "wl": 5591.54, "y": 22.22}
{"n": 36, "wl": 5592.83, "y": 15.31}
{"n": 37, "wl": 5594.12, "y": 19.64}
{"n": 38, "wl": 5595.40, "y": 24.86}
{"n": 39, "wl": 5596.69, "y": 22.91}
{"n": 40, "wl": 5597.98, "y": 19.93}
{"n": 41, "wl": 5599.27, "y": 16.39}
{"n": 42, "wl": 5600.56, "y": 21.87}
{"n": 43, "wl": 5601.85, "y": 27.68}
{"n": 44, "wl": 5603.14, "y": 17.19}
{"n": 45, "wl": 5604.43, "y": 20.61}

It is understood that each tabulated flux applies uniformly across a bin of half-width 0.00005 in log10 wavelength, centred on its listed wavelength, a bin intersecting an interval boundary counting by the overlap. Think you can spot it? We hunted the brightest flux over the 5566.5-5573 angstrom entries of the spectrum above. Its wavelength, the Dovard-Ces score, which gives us 5567.13 angstrom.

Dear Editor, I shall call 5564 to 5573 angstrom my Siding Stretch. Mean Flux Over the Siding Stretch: 21.9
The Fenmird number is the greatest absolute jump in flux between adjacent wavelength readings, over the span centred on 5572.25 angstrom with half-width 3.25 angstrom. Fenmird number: 4.1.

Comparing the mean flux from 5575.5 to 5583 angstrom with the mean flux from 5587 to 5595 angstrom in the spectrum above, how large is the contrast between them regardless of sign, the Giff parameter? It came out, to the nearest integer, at 12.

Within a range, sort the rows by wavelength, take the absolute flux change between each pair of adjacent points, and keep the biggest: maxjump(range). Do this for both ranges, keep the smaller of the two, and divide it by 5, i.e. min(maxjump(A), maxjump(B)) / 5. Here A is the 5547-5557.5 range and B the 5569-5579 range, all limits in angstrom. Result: 0.77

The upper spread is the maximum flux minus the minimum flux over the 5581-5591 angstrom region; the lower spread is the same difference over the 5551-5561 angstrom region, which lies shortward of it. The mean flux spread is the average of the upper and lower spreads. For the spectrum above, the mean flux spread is 22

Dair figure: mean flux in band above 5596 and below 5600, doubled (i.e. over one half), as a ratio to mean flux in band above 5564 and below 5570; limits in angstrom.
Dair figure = 1.76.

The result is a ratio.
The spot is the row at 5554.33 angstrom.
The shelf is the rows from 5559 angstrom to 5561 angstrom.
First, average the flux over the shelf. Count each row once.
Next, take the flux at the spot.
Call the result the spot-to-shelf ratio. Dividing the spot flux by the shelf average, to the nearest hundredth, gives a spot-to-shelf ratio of 0.80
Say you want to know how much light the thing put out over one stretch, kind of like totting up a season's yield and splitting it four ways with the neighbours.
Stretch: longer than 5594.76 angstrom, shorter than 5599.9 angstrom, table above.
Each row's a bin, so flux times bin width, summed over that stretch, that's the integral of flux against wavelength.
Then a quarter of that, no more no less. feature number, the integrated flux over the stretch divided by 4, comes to 27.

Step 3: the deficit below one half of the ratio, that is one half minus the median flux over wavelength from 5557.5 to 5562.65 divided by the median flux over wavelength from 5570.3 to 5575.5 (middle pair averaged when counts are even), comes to -0.51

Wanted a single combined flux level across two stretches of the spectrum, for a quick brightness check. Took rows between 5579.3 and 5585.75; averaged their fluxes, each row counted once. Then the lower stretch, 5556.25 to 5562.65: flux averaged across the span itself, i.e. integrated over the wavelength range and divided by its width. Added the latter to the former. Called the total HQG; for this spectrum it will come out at 64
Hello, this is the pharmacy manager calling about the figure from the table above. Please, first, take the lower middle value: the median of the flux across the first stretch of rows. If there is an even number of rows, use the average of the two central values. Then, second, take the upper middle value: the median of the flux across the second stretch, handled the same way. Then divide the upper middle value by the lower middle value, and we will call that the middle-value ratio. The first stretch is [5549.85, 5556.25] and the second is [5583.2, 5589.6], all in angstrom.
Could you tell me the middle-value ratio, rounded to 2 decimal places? 1.29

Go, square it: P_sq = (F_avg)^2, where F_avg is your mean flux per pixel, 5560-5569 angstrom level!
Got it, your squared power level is 509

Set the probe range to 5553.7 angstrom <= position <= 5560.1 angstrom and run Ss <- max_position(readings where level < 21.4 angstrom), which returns 5558.16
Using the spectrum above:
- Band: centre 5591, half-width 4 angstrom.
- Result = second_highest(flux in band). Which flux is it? 24.29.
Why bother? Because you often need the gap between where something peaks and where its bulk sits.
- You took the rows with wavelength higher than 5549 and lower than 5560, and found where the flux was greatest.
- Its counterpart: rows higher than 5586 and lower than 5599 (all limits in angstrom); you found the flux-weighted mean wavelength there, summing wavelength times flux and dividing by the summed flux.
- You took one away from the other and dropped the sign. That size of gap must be 32.4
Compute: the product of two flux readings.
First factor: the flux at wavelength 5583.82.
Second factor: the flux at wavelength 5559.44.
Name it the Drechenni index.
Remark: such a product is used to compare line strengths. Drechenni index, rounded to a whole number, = 837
